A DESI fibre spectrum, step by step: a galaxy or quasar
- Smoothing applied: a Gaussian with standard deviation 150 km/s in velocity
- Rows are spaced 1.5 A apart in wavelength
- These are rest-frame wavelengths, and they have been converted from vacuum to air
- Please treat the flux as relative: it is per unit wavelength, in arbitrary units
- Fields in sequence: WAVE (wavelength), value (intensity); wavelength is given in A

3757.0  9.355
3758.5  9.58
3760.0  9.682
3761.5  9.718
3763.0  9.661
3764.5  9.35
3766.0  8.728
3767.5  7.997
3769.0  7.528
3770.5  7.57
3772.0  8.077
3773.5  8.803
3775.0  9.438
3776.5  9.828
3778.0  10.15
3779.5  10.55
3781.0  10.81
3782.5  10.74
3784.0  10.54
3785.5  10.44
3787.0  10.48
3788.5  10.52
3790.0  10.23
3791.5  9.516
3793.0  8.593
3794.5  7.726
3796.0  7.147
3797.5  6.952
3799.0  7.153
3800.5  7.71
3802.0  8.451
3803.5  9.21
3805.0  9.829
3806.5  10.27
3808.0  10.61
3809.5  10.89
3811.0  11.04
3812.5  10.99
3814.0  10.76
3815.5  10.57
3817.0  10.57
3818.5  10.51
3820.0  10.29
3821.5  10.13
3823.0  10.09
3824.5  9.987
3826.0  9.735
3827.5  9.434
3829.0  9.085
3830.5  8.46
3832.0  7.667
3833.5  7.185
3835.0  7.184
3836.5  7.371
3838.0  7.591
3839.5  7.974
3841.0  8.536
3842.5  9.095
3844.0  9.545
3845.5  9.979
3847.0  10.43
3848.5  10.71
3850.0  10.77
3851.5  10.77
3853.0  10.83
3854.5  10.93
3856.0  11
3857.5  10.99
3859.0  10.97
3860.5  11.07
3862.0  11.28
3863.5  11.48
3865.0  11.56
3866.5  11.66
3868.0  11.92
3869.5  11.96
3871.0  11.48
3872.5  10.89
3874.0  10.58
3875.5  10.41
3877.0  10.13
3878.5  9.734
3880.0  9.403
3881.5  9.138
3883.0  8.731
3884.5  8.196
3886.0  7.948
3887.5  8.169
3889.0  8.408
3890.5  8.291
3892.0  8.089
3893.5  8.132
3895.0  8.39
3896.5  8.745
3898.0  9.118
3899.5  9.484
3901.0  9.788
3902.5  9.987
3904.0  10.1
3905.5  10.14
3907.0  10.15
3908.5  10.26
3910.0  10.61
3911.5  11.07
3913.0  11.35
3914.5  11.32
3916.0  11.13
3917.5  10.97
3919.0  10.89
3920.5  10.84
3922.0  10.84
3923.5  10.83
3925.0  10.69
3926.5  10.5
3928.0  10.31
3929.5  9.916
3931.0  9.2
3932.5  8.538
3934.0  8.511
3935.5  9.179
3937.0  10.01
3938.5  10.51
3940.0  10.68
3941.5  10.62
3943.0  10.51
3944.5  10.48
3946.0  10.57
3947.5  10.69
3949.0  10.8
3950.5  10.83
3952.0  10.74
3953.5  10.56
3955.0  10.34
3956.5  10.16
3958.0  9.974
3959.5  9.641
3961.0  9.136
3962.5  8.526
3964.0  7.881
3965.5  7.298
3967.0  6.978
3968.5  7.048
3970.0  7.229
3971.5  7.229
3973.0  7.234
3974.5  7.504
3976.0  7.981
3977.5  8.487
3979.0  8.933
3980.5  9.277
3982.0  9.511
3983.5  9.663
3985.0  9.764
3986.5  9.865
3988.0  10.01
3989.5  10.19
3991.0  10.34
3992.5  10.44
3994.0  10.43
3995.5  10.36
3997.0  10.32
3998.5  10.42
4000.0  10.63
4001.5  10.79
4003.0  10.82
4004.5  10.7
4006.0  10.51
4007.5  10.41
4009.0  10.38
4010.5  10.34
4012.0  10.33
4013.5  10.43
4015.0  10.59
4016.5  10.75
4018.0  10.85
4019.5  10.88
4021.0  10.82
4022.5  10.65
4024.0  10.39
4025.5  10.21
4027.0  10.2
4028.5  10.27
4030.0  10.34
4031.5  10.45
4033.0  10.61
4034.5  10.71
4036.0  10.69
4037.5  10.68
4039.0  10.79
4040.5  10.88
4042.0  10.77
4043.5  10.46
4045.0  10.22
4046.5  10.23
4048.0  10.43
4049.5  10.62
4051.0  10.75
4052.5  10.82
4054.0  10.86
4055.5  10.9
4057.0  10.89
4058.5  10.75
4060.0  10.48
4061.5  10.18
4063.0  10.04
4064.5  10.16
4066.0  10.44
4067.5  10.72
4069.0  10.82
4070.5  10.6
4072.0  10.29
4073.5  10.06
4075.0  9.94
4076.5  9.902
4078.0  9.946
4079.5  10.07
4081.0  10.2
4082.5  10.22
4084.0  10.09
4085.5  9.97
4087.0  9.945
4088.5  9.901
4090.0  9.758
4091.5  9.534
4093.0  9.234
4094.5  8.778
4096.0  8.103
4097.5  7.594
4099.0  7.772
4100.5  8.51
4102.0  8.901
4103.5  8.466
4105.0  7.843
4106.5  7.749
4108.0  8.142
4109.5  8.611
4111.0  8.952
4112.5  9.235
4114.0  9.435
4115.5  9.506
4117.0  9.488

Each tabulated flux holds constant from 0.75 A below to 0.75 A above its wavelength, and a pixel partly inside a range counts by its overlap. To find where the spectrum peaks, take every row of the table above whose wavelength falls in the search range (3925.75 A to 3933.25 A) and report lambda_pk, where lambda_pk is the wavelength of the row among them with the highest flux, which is 3926.5 A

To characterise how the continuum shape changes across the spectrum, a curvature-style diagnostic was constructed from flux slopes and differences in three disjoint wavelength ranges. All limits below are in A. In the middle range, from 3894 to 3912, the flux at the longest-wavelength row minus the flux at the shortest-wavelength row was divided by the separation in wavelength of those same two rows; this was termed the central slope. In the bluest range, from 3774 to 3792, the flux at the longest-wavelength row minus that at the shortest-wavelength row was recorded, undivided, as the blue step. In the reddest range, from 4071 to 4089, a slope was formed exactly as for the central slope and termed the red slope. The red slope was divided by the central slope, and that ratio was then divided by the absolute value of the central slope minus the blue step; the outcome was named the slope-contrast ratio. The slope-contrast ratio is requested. -1.7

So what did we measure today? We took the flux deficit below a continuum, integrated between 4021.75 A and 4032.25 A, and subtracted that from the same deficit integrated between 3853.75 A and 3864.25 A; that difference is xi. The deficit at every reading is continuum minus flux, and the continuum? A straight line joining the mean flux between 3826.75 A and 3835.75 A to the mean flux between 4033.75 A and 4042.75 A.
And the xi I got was -30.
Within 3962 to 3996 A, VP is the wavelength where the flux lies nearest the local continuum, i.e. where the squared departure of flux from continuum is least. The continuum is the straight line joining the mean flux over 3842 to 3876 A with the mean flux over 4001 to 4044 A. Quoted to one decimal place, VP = 3992.5 A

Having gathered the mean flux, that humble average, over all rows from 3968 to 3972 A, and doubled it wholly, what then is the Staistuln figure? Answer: 14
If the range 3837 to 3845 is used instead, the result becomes 17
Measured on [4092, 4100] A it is 17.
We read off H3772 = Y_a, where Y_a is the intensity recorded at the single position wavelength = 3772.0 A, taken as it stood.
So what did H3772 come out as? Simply 8.077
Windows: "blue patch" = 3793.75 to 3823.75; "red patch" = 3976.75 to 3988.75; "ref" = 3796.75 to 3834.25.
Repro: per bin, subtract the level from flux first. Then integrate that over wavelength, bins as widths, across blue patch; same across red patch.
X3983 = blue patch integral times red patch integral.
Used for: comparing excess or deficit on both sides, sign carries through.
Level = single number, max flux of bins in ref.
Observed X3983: 862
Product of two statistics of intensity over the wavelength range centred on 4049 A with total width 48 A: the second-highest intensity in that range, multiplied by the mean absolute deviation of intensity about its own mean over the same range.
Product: 3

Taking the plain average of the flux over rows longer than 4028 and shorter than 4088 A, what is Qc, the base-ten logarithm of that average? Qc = 1.02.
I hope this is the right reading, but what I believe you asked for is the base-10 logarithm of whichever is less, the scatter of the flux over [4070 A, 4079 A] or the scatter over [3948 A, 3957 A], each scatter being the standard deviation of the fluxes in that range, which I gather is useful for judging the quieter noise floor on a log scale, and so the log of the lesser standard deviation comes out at -0.6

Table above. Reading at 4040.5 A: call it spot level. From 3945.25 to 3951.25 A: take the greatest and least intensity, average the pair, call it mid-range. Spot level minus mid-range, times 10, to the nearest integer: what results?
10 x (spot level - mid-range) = 2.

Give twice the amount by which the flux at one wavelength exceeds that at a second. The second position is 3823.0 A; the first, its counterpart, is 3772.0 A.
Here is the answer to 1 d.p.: -4.0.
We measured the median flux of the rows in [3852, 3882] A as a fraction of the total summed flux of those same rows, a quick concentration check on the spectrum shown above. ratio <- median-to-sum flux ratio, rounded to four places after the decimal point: 0.0505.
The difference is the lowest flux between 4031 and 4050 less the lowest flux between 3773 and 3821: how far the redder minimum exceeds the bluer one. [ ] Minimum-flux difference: 3.3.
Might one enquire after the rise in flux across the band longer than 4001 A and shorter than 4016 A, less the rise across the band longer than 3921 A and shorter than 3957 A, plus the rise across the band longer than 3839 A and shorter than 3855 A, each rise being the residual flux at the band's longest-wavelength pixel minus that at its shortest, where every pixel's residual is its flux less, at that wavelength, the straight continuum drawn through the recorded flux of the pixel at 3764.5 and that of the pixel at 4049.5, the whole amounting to 3.5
